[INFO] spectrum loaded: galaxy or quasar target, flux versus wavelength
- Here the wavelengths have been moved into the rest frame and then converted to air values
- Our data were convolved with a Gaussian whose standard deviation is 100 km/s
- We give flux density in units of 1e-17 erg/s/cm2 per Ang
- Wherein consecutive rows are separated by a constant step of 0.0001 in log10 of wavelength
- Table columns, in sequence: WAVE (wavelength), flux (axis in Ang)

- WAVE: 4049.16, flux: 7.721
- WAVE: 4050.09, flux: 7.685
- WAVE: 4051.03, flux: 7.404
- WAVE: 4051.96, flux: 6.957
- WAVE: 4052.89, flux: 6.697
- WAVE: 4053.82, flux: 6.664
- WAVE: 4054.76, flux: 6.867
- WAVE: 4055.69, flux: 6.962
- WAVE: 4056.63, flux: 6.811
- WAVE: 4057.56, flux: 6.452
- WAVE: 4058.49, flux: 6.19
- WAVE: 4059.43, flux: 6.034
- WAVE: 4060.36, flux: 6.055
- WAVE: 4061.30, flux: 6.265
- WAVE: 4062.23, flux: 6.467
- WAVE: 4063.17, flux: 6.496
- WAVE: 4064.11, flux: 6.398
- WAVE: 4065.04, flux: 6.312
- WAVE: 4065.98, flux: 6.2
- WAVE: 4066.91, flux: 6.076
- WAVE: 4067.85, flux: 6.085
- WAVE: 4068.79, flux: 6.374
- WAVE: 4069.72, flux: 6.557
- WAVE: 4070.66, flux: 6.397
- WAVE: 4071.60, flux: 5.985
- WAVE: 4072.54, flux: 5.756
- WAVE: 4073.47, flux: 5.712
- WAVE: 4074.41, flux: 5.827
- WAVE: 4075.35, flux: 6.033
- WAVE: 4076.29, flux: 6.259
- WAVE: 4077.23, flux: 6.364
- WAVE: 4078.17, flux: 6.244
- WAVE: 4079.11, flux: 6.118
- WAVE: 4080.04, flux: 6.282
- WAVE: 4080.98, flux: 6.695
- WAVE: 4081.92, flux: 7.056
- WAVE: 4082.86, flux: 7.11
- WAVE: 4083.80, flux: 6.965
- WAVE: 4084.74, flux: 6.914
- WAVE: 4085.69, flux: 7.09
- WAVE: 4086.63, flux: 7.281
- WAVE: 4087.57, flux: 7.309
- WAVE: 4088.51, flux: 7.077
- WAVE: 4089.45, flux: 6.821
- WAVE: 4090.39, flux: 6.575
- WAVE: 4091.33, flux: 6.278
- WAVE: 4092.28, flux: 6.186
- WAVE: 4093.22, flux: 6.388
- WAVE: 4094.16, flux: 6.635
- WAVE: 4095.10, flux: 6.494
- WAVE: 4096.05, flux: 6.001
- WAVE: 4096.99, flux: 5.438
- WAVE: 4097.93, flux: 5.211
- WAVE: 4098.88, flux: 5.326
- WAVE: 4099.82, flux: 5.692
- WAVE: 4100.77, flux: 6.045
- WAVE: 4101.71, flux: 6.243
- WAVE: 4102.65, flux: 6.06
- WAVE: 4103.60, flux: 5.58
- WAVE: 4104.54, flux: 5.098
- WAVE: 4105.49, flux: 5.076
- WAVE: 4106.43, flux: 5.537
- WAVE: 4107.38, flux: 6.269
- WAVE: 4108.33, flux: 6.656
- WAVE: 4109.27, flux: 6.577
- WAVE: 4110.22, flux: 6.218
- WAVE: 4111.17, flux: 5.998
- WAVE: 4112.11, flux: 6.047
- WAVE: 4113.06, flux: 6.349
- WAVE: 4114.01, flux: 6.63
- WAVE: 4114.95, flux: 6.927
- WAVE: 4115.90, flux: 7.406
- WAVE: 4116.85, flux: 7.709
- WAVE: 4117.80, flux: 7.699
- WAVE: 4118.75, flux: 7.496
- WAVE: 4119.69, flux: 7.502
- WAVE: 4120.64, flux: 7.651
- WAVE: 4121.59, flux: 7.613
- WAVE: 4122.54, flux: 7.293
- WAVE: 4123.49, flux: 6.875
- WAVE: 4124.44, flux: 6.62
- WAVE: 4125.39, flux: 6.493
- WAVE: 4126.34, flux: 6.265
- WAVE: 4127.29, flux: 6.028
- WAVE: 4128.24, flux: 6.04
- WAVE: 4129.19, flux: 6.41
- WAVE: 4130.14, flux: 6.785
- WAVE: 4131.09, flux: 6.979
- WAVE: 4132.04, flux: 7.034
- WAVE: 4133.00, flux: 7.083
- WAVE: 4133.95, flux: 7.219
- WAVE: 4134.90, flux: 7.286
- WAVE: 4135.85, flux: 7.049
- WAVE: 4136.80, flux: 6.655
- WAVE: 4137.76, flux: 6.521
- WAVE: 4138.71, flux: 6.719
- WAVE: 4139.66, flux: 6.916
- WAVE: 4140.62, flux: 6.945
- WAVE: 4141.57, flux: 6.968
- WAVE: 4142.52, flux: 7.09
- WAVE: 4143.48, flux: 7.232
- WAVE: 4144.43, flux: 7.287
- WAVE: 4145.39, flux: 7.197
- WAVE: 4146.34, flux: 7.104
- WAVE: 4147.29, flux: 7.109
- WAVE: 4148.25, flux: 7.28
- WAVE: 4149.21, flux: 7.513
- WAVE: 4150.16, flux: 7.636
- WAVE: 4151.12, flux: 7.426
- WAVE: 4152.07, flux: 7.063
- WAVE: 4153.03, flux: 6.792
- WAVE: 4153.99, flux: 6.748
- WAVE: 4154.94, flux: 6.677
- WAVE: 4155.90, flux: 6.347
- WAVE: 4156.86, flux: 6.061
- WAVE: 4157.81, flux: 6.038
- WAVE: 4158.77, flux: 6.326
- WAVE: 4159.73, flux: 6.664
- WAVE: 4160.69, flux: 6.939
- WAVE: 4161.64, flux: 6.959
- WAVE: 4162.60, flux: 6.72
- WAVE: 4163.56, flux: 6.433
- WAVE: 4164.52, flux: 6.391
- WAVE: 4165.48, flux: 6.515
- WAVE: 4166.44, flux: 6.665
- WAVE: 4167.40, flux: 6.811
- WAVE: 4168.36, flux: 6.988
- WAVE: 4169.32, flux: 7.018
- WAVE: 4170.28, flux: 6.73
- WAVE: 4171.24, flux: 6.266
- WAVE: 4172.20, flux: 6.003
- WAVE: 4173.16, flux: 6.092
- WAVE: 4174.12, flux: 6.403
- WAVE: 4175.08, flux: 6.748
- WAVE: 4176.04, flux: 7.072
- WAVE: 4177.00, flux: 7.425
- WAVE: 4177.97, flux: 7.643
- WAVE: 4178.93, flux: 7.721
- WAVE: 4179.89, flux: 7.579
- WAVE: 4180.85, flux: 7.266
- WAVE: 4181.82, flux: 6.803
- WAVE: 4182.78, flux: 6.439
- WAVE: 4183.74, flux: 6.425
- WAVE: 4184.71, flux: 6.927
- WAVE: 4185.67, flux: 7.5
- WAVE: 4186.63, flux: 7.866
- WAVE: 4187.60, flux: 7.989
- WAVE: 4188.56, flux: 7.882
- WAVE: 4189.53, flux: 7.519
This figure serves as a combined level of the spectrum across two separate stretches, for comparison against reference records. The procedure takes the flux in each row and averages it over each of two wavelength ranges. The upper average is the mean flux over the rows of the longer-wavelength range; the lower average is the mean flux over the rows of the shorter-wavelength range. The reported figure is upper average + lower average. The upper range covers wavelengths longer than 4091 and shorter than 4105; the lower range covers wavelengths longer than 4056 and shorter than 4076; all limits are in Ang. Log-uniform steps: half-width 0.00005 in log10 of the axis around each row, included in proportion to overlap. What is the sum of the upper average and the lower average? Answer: 12.1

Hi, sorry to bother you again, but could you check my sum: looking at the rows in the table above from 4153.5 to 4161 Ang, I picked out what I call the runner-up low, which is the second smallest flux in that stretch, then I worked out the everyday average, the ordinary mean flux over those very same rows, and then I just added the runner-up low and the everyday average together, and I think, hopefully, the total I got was 12.5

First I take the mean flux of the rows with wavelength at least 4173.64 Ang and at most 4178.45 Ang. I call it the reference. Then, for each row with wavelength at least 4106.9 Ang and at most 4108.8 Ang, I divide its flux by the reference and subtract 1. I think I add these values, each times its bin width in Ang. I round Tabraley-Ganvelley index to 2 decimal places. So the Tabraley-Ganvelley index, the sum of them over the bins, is -0.16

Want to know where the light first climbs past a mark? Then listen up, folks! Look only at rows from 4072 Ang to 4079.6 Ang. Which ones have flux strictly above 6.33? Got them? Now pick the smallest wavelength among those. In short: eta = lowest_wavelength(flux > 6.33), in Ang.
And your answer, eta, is 4077.23 Ang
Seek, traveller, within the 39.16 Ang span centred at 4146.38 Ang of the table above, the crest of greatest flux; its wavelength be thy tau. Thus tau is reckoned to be 4150.16 Ang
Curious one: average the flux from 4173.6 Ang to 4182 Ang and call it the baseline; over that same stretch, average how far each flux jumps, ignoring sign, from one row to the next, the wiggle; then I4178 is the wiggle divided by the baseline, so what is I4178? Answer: 0.0389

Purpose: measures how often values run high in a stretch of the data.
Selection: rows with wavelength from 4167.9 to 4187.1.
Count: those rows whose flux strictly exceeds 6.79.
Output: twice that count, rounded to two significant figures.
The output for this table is 24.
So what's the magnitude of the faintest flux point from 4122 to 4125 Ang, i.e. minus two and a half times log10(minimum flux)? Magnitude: -2.05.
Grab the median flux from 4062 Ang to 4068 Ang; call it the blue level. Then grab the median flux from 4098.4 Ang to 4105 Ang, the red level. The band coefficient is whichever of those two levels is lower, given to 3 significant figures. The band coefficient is 5.69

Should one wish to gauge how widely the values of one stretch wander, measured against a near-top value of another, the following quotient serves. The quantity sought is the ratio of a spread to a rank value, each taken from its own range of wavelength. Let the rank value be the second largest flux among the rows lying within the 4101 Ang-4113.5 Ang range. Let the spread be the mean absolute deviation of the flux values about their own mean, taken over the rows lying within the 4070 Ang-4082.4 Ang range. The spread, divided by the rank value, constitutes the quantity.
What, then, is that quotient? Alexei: 0.043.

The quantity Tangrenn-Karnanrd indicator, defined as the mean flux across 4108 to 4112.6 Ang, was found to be 6.3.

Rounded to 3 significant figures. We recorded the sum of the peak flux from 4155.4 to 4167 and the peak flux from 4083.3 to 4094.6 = 14.3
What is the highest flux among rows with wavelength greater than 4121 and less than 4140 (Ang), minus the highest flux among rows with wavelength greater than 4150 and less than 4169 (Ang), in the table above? -0.02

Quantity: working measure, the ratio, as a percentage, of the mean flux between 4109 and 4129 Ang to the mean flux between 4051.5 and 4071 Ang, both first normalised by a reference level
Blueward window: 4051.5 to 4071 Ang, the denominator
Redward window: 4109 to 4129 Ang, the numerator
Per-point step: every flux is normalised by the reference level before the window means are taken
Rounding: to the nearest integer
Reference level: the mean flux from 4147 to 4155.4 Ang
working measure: 106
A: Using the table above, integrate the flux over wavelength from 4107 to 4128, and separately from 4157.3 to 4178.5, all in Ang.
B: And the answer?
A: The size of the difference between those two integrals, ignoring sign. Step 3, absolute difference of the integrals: 2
